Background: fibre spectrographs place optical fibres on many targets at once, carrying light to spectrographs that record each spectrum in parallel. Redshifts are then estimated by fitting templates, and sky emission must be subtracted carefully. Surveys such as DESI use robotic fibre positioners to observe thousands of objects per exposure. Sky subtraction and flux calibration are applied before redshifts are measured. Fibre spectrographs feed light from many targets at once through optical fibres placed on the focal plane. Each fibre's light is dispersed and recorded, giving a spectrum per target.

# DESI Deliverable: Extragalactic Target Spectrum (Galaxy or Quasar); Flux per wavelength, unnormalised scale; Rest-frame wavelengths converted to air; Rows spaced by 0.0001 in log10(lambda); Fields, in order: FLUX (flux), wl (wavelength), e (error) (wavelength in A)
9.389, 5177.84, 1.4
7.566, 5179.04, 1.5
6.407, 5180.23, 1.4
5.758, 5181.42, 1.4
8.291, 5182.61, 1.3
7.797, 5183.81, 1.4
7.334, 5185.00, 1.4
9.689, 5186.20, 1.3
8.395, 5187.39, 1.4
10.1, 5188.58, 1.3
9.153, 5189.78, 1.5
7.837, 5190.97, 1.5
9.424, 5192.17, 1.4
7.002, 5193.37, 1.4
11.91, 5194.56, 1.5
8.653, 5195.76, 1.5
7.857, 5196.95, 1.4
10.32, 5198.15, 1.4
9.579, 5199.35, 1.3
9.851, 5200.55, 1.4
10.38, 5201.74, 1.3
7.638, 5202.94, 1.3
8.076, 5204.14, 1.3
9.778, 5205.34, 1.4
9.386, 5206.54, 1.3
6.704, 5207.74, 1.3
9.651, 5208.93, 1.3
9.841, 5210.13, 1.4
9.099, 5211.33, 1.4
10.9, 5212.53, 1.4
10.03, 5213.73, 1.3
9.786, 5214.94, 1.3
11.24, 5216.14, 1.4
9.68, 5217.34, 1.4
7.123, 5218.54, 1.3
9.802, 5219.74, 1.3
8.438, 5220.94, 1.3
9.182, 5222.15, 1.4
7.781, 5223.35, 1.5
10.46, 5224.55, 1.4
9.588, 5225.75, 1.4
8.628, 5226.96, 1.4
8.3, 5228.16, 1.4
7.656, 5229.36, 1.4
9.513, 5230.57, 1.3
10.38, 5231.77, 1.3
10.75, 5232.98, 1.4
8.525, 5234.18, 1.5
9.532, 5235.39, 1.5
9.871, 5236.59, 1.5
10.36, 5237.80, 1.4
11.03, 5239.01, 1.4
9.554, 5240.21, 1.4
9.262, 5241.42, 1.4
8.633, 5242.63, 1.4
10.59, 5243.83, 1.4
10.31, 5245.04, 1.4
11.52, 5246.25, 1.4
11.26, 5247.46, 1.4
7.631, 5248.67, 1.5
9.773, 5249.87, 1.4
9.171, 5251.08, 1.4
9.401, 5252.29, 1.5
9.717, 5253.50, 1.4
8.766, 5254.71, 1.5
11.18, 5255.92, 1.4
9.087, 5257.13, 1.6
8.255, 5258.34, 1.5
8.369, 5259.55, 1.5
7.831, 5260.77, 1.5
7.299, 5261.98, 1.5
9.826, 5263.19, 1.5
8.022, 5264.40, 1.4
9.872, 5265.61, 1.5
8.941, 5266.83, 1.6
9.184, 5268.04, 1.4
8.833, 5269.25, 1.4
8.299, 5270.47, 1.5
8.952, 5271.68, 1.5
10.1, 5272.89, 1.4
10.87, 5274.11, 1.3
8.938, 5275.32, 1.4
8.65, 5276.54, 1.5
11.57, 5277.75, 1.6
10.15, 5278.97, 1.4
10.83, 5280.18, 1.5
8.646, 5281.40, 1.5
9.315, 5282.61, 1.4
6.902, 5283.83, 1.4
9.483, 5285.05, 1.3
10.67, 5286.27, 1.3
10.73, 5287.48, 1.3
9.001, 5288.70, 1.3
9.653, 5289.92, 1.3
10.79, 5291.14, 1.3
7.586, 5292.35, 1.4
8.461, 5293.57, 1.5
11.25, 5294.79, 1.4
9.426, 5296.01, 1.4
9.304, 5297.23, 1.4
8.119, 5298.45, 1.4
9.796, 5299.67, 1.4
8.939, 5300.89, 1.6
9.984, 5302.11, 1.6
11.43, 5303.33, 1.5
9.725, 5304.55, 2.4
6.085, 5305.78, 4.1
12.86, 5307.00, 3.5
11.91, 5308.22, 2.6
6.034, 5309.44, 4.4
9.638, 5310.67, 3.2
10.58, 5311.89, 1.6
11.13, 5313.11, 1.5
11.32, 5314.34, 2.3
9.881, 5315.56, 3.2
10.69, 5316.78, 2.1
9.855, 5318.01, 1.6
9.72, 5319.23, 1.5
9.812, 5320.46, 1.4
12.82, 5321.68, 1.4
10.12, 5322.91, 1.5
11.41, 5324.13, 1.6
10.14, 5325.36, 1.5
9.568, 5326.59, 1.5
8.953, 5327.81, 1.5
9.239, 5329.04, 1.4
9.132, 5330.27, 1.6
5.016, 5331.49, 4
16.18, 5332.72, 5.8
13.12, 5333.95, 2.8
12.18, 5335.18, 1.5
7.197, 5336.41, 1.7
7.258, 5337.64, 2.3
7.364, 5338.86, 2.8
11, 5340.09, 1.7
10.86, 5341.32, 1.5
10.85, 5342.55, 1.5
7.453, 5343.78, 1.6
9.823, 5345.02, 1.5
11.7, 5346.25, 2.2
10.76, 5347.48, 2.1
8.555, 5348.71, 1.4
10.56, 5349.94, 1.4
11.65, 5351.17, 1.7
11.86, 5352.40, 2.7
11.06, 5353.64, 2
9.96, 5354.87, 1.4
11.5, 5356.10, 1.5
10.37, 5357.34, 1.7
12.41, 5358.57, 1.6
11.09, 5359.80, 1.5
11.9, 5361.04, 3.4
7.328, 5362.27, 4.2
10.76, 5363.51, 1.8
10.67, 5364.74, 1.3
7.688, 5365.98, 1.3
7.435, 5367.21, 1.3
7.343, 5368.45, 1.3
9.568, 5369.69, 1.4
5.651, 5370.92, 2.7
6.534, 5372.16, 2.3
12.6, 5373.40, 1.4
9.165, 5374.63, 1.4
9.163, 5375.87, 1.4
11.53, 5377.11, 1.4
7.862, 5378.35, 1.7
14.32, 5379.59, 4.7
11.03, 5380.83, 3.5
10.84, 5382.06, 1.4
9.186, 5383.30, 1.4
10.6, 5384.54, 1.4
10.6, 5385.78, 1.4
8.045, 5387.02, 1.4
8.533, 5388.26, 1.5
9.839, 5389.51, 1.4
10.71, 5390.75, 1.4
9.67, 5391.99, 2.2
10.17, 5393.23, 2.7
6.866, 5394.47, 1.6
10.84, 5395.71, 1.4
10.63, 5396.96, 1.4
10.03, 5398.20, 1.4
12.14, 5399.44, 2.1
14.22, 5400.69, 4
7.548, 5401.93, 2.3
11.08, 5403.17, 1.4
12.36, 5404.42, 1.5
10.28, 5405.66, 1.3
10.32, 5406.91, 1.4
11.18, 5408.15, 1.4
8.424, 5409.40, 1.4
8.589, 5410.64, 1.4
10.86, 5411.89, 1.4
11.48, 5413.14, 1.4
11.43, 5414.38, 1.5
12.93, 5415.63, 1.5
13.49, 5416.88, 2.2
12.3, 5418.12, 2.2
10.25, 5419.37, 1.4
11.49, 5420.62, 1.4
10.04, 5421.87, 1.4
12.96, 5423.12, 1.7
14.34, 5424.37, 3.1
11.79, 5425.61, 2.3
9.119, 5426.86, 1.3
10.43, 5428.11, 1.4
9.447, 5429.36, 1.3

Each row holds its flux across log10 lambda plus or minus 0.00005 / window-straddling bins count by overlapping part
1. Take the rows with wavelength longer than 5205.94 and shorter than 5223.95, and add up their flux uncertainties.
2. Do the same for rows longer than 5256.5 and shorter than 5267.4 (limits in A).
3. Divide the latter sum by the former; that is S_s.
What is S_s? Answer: 0.7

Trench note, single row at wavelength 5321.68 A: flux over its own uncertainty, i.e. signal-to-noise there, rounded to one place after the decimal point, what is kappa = 9.2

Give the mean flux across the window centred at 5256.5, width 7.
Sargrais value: 9.2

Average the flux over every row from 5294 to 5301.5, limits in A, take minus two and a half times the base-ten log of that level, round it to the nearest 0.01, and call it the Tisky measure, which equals -2.44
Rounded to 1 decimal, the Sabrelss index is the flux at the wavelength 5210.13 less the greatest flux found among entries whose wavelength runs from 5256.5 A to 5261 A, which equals 0.8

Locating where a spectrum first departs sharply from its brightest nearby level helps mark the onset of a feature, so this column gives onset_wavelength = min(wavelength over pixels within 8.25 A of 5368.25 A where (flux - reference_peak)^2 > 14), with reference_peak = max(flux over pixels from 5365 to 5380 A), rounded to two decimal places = 5362.27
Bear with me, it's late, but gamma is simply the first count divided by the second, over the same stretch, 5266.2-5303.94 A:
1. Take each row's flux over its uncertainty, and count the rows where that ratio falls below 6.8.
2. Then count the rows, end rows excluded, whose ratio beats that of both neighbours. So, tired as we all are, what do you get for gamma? 2.1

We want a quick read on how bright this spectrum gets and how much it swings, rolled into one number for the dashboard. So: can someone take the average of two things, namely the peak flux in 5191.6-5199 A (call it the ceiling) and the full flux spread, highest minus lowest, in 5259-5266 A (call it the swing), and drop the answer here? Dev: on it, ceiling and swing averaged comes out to 7.24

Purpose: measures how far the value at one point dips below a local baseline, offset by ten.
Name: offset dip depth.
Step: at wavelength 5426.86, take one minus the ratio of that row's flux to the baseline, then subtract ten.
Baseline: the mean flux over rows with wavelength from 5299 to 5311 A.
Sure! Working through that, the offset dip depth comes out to -9.9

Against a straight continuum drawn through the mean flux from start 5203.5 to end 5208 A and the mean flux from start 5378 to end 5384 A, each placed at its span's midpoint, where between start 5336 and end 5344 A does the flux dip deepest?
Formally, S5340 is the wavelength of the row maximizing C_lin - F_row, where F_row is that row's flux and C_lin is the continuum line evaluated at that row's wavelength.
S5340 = 5336.41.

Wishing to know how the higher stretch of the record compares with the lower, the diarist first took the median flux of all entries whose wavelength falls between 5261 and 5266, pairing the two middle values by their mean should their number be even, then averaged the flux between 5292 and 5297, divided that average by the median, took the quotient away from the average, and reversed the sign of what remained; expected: -8.2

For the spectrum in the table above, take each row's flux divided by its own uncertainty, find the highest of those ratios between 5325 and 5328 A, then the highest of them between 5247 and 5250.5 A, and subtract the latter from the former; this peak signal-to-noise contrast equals -1.3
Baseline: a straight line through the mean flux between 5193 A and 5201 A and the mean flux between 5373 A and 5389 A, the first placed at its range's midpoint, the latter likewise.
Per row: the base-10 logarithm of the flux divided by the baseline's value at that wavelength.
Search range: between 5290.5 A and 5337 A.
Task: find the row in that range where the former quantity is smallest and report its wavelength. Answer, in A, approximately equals 5331.49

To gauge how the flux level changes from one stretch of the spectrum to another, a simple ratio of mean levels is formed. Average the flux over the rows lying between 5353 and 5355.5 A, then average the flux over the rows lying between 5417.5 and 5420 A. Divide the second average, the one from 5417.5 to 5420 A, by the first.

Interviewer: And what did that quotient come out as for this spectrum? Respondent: 1.07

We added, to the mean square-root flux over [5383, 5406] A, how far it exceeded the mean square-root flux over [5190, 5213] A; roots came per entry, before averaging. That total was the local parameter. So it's 3.34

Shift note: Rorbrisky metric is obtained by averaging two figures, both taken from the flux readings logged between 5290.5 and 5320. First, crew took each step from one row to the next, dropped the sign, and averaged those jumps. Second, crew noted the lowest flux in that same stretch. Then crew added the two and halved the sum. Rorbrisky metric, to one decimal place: 3.9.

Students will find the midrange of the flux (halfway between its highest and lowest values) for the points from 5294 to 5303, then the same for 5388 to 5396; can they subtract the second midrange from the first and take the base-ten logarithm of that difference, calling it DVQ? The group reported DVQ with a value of -0.1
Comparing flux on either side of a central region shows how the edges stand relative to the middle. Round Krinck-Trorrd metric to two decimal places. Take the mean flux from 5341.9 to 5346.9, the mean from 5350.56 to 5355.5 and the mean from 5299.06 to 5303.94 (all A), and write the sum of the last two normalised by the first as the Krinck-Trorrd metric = 2.13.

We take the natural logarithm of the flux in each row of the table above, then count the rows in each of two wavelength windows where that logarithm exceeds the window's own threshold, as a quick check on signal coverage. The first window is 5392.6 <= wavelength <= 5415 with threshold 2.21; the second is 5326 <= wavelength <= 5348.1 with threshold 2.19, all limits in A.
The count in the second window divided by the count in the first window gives 0.93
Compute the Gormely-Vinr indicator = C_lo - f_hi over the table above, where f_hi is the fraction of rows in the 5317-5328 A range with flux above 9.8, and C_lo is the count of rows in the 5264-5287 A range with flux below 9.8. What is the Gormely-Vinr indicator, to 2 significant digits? 11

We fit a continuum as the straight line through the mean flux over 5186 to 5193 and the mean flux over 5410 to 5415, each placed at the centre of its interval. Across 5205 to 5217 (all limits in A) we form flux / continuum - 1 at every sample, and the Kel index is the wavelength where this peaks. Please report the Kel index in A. 5216.14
